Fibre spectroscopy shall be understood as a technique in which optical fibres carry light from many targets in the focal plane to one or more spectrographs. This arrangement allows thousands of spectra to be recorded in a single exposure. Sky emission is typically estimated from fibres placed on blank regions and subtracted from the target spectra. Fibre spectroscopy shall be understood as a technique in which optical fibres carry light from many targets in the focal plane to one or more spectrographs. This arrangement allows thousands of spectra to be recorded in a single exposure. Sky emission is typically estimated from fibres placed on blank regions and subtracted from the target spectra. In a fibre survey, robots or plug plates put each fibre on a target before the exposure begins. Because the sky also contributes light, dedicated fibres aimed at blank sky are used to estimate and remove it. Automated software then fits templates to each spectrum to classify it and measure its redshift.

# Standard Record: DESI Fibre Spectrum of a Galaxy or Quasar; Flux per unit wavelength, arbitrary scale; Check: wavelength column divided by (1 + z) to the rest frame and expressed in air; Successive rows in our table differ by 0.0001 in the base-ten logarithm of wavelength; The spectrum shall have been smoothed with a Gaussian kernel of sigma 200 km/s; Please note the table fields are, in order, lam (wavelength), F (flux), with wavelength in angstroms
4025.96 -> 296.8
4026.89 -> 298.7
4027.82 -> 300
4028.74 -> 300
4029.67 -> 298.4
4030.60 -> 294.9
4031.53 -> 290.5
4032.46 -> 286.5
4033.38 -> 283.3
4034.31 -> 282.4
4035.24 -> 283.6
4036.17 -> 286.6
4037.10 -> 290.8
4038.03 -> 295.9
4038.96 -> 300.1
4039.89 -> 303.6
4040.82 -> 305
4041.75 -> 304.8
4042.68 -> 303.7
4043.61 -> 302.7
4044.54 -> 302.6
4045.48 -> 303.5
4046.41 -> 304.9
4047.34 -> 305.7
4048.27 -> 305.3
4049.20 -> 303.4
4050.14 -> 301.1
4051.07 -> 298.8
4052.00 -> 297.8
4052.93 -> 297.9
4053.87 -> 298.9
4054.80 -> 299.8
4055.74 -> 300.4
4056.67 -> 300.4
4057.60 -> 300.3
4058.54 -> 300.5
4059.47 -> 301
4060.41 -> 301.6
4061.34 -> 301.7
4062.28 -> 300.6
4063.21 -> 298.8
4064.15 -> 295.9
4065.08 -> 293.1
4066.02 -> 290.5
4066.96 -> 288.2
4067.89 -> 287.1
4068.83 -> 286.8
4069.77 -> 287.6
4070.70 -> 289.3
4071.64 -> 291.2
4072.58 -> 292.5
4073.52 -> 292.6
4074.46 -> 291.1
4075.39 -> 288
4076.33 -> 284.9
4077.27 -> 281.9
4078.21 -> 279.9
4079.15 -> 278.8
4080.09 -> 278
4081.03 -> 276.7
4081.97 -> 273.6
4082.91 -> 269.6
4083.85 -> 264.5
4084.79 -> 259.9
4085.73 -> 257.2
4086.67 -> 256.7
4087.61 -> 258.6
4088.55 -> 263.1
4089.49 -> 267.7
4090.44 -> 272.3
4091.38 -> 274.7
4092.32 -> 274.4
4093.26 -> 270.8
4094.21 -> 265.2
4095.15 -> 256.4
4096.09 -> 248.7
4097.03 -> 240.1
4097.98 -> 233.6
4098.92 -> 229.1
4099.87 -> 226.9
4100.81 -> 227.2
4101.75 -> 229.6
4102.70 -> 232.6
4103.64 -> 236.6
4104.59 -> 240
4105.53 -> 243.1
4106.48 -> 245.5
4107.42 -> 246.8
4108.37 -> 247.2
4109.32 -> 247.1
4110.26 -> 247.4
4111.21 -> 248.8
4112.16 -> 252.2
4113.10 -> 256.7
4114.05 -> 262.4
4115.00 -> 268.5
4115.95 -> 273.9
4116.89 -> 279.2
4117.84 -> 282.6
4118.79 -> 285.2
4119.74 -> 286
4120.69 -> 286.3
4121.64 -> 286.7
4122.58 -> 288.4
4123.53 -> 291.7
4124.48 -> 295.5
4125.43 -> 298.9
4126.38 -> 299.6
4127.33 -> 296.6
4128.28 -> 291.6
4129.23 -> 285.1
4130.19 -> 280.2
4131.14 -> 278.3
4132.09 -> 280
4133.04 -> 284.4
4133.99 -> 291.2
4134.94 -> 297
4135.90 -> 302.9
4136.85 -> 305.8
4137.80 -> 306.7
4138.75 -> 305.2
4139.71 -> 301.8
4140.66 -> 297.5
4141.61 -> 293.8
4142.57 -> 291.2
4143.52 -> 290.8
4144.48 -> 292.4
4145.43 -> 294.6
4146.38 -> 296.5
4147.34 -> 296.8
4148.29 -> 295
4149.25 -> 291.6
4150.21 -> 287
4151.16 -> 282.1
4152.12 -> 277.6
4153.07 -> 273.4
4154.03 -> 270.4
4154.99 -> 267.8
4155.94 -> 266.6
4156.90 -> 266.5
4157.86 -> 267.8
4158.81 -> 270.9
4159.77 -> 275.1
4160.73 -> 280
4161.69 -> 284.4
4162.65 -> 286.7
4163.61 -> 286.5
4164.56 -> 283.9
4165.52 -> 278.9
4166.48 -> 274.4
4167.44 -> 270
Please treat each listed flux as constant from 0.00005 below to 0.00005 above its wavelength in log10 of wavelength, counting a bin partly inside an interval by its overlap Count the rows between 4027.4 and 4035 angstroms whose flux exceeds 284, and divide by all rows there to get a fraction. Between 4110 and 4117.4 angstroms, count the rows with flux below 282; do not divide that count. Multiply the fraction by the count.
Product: 6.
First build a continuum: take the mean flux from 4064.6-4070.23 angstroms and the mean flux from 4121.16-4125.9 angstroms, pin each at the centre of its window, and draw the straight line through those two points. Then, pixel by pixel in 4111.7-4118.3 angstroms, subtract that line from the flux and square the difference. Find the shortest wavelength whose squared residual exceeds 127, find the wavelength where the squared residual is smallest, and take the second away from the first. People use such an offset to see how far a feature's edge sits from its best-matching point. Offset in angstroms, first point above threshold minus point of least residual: -5.7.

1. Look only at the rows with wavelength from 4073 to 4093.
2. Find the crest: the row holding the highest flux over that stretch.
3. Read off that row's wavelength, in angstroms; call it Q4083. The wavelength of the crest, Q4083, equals 4073.52 angstroms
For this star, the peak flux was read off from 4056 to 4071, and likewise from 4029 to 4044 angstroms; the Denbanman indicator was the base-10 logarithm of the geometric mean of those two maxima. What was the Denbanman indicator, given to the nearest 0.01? 2.48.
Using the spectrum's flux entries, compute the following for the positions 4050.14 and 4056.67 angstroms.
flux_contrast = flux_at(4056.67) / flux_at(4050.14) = 1.00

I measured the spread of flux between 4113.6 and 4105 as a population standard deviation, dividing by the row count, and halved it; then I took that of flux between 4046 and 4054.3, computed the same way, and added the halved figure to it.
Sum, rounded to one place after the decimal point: 5.0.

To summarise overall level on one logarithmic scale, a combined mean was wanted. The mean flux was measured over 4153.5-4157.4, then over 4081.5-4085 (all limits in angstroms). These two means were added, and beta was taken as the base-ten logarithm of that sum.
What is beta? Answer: 2.73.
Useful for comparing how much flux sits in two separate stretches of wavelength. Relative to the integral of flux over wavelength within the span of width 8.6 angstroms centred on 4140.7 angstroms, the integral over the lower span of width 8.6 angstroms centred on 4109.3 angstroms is 0.83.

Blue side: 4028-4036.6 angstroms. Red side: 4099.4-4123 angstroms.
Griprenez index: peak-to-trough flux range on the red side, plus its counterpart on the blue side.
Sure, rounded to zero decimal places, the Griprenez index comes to 79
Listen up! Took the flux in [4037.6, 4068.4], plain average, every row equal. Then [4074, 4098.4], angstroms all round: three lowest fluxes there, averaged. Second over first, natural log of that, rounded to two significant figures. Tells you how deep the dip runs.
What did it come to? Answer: -0.22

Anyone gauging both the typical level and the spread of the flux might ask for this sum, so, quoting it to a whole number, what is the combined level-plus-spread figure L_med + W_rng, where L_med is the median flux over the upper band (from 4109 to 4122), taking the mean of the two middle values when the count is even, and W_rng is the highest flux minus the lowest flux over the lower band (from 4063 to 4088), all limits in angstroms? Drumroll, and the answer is 313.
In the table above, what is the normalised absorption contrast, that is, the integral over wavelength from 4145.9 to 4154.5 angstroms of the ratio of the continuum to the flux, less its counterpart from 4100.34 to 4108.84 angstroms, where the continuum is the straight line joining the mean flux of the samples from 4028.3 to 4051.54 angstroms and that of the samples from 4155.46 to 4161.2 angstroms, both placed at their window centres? -1.9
